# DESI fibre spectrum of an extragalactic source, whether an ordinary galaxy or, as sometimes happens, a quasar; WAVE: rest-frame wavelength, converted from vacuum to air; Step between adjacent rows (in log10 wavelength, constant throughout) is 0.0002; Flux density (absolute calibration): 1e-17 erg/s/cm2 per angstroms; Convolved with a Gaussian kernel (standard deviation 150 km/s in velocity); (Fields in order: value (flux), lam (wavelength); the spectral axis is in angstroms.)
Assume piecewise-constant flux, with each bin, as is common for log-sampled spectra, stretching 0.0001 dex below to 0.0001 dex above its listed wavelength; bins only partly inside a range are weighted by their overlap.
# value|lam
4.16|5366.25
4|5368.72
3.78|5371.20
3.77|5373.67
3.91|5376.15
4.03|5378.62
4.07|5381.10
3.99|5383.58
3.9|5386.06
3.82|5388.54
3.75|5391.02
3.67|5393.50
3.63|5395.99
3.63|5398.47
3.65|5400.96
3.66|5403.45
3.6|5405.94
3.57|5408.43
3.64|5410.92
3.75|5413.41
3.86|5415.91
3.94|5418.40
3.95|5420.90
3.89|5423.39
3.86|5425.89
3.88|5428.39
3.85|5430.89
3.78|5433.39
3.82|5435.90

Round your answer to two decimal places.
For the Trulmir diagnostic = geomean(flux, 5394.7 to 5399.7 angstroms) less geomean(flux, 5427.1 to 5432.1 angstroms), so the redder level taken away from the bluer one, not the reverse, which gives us -0.23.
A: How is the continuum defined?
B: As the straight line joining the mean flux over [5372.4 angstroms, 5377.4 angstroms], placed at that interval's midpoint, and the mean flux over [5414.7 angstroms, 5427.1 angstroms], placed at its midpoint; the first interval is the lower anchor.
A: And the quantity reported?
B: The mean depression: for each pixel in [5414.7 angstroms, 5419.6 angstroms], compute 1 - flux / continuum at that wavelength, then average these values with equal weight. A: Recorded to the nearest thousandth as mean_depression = -0.001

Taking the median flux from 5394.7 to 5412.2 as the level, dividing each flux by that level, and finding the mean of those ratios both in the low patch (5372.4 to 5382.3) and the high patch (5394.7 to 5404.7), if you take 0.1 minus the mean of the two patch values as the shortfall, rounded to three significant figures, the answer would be -0.945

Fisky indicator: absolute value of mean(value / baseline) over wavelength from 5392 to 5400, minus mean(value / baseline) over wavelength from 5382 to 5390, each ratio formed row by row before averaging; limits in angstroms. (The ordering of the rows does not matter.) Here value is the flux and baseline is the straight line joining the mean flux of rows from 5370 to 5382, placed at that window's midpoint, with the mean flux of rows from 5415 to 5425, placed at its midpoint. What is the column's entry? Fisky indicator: 0.07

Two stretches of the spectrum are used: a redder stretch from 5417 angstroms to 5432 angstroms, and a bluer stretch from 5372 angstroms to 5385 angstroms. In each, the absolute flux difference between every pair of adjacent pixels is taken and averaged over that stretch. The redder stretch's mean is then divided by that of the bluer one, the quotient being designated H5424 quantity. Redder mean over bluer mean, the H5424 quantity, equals 0.32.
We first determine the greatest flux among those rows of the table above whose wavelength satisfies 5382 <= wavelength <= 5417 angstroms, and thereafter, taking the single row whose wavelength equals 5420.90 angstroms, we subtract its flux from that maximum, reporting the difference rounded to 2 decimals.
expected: 0.04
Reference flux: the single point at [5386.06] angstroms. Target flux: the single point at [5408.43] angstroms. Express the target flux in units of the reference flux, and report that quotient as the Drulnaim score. 0.92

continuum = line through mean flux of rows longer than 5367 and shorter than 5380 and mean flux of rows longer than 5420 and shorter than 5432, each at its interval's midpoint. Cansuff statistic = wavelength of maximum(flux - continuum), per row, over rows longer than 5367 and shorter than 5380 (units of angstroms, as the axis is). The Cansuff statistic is 5378.62 angstroms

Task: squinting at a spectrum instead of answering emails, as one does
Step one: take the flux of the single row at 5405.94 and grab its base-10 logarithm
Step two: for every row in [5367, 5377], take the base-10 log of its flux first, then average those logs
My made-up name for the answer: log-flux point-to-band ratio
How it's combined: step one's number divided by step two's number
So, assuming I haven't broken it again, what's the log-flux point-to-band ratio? 0.95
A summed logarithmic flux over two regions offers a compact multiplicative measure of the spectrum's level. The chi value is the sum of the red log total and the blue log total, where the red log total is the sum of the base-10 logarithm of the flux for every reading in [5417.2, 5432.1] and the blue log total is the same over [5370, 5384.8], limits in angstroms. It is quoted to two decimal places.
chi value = 7.10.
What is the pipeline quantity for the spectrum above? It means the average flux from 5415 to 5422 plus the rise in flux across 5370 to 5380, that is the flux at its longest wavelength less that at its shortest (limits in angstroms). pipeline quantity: 4.17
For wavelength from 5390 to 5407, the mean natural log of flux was 1.30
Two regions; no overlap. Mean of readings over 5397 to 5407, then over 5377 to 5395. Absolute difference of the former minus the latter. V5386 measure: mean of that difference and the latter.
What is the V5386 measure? 2.07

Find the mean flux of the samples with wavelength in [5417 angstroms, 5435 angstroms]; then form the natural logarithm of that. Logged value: 1.36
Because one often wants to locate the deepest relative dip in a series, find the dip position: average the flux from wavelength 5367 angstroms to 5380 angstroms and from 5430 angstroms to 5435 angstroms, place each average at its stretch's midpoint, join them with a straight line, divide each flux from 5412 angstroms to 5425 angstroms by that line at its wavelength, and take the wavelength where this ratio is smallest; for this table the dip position 5413.41 angstroms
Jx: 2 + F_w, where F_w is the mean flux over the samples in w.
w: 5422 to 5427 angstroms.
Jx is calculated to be 5.88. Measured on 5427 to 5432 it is 5.87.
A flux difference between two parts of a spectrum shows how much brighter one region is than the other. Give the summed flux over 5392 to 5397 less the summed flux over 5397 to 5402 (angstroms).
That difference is 0.02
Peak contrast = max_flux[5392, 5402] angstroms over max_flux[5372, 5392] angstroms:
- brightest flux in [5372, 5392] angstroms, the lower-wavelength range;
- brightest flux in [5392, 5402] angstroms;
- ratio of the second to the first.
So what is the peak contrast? 0.902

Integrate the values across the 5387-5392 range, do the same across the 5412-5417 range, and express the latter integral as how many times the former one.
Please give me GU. 1.0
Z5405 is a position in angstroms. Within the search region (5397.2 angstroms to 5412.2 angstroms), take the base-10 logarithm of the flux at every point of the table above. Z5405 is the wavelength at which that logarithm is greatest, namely 5403.45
